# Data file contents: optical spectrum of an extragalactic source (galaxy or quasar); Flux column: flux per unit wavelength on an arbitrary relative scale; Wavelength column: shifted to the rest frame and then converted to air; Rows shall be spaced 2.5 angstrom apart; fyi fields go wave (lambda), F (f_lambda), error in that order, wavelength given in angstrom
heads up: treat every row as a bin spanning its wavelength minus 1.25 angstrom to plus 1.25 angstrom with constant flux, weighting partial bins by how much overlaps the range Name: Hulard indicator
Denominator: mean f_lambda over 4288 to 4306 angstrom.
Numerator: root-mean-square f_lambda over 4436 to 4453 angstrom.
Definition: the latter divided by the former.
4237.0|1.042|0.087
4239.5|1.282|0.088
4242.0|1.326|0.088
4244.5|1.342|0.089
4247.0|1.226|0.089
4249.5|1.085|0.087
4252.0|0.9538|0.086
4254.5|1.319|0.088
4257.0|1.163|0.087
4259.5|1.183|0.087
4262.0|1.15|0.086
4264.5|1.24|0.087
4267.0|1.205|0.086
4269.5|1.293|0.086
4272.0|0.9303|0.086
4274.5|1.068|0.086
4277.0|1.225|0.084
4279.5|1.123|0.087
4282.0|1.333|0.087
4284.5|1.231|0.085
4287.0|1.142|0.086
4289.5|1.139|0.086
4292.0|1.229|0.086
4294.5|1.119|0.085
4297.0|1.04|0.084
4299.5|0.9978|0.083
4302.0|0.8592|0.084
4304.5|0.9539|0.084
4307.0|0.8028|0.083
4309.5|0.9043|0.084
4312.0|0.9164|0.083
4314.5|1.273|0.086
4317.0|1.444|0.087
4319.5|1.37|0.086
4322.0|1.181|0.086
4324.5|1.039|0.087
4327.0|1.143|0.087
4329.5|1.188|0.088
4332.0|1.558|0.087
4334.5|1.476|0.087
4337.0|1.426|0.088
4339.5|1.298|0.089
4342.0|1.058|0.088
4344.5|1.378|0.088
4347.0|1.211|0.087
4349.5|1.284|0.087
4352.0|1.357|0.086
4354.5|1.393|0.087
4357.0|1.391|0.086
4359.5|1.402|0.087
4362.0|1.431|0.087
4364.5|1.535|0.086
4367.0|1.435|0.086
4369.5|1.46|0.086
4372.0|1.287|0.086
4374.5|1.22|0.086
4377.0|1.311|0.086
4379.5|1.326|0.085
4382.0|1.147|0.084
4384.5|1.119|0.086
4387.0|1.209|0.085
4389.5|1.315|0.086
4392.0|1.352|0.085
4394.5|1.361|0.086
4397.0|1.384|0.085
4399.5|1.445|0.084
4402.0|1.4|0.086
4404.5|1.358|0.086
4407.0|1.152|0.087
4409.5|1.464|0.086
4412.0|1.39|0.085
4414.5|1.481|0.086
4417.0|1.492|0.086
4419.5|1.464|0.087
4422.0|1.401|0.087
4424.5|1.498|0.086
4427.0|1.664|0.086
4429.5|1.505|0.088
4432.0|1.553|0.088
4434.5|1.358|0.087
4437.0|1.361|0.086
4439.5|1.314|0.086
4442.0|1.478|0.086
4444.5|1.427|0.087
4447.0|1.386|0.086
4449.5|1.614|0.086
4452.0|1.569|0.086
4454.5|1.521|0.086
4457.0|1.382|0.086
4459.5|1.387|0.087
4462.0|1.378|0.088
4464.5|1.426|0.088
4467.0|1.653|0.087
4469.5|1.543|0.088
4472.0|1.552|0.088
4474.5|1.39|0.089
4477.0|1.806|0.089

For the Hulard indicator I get 1.39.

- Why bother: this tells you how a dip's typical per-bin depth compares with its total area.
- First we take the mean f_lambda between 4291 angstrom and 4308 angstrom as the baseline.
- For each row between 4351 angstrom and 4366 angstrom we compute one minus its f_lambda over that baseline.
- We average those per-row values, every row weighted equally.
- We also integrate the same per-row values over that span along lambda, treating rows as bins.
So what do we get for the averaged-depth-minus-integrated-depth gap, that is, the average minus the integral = 6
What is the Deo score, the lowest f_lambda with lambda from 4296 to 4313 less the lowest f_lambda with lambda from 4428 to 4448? -0.5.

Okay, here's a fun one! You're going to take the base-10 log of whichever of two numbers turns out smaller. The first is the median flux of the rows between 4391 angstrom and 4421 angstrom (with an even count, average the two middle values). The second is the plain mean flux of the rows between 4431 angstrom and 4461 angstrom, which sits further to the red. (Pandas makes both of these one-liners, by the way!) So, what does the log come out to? 0.14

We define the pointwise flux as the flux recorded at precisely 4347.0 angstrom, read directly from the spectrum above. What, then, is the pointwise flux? 1.211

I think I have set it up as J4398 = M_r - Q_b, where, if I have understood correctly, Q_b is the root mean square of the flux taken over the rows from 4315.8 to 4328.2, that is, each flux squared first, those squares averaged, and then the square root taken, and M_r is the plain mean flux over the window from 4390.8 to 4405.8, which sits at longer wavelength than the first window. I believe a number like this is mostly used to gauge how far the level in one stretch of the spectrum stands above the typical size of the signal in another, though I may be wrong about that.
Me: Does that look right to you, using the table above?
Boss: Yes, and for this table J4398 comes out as 0.14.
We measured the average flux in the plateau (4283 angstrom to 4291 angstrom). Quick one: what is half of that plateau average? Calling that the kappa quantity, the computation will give 0.59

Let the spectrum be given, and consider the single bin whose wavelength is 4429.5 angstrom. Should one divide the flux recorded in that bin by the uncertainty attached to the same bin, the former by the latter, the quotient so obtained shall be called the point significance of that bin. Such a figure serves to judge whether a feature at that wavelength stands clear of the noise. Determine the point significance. 17.1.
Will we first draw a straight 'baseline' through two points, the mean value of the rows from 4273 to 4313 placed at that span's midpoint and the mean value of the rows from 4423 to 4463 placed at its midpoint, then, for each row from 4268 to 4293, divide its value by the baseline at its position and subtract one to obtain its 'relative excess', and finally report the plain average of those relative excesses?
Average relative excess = 0.132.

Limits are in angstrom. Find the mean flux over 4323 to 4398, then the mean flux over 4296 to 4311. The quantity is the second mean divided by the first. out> 0.70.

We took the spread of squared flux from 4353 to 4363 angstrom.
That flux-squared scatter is 0.05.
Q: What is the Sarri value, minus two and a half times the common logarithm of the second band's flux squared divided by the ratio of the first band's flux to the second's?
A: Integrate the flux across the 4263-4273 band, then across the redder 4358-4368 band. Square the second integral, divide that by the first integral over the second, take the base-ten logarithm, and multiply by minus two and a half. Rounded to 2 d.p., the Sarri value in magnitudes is -6.04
